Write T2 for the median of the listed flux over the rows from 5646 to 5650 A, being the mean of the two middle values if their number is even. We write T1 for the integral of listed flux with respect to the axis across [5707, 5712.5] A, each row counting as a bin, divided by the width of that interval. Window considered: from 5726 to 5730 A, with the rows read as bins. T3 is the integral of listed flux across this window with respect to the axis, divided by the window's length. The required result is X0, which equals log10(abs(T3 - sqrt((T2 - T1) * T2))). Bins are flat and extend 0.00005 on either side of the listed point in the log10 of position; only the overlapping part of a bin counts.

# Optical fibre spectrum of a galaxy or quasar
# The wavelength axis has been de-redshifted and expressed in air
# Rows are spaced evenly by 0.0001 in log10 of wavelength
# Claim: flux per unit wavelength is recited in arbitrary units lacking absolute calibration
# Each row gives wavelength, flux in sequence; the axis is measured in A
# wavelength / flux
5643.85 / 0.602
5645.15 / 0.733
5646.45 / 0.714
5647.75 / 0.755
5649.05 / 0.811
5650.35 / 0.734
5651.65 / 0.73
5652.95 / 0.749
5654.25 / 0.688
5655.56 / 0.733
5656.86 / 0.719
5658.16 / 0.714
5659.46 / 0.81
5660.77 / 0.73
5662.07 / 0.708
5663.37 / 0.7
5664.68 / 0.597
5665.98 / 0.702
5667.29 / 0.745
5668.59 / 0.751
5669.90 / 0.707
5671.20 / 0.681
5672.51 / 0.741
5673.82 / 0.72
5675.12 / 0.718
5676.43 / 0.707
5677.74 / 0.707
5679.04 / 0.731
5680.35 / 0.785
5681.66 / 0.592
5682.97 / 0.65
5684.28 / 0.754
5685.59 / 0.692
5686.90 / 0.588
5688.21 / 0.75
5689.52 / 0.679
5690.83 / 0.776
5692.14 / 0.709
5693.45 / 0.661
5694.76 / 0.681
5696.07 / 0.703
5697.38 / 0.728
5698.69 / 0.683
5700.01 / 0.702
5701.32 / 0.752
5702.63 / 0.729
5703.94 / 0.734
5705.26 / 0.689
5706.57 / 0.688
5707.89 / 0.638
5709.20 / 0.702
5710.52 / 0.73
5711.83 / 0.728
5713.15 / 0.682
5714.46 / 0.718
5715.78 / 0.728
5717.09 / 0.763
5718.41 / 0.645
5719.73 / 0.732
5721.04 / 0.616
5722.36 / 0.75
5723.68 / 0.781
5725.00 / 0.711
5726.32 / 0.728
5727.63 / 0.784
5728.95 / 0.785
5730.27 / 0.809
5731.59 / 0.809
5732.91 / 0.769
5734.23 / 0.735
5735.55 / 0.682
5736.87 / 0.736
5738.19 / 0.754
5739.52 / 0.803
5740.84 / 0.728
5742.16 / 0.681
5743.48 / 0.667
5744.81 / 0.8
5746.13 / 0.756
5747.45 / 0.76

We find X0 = -0.246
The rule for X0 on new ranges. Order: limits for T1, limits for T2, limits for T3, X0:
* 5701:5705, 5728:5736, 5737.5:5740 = -0.231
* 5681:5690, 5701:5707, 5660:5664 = -0.292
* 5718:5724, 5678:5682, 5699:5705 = -0.237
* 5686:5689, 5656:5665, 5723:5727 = -0.247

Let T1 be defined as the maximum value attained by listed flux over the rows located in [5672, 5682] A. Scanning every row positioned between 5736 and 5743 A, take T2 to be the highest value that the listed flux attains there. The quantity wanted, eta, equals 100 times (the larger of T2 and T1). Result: 80.3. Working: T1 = 0.785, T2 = 0.803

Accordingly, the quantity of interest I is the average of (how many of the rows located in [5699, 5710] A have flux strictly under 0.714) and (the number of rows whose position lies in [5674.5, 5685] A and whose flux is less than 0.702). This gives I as 3.5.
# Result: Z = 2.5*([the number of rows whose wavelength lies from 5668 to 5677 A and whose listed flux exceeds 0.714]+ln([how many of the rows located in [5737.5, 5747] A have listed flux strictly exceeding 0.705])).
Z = 14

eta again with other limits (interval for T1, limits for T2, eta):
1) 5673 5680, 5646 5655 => 81.1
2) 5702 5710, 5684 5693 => 77.6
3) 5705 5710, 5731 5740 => 80.9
